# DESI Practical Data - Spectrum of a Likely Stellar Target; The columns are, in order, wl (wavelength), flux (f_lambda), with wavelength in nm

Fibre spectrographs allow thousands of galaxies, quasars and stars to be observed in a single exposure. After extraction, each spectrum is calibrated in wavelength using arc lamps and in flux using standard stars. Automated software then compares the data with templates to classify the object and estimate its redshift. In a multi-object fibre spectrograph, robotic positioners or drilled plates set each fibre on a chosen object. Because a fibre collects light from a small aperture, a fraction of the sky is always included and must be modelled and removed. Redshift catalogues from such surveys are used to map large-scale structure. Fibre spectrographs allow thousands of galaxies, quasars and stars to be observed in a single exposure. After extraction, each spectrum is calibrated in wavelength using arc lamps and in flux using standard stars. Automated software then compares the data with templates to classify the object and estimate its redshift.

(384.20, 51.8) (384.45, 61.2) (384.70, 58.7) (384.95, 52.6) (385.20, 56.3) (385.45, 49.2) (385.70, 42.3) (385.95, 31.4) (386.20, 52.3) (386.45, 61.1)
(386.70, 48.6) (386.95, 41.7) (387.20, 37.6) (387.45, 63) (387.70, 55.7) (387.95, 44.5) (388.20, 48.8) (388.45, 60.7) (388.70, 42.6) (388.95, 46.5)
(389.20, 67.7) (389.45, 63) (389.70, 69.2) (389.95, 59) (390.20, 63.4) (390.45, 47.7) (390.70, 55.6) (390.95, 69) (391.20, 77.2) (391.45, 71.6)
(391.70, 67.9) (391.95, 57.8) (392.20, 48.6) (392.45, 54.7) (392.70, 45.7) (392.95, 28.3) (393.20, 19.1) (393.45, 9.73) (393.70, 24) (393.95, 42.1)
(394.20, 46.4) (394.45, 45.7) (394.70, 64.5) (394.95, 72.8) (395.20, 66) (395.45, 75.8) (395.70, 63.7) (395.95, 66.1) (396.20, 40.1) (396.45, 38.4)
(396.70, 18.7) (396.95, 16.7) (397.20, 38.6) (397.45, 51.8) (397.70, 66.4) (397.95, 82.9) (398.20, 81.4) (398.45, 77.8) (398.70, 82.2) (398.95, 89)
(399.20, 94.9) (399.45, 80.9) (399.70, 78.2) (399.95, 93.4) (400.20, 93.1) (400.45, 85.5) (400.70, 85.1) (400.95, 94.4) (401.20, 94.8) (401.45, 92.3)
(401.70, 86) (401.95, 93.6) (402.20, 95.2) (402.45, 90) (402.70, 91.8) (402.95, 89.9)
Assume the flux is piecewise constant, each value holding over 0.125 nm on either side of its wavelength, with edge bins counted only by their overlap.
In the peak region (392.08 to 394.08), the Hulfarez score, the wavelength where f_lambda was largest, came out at 392.45 nm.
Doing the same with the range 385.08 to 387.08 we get 386.45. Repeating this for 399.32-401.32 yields 401.20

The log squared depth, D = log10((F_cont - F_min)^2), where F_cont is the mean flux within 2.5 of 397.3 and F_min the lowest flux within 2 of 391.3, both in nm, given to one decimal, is 3.3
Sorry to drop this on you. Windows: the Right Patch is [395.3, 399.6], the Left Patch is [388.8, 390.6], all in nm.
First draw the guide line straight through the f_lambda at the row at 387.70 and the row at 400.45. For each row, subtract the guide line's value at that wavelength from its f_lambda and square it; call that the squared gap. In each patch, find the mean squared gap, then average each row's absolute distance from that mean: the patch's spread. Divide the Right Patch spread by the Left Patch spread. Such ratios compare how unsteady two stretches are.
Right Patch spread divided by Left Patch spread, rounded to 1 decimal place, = 14.9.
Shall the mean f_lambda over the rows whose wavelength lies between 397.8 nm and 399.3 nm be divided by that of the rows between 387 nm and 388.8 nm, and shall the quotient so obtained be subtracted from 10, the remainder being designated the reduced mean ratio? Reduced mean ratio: 8.32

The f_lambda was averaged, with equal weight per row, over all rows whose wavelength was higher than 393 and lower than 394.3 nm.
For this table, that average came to 28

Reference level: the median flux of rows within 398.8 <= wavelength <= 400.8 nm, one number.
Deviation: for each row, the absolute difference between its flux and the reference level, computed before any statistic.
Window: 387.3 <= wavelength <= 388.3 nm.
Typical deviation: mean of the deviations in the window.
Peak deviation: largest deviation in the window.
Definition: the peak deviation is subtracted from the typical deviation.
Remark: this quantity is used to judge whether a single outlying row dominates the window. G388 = -8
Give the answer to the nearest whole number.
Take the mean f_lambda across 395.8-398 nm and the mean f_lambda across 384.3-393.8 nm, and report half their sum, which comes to 49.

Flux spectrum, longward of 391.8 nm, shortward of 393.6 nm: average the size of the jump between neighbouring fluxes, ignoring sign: 10.0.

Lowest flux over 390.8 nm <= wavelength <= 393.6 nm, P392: 9.73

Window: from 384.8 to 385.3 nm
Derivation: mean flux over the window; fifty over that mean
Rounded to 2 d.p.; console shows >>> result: 0.92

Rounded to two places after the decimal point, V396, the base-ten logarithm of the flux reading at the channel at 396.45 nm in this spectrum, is 1.58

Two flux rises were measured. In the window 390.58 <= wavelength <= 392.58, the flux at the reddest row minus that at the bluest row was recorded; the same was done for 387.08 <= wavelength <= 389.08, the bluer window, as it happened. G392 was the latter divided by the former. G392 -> -10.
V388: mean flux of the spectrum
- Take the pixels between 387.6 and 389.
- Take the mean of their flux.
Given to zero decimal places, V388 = 50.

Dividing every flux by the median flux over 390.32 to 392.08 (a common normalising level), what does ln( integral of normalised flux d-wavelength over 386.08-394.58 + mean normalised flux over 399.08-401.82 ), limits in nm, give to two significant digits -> 2.0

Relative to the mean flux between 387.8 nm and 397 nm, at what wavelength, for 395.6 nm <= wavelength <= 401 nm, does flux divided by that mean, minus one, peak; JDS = 399.20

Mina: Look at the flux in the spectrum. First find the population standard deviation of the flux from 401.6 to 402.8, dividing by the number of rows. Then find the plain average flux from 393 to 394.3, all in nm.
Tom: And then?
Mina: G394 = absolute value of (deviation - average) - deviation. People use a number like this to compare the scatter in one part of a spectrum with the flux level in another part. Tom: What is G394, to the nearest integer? 22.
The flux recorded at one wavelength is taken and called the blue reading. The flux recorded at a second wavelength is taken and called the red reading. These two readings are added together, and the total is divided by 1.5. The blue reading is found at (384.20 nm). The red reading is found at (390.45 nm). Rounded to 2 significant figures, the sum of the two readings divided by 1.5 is 66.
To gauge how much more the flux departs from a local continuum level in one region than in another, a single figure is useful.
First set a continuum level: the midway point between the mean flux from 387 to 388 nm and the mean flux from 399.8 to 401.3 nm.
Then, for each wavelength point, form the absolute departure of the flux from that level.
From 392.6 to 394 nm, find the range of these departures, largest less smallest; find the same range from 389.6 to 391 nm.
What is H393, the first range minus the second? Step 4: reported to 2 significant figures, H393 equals 14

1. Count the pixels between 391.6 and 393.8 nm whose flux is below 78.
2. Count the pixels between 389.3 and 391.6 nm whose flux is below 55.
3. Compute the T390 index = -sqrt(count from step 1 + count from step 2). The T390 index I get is -3.2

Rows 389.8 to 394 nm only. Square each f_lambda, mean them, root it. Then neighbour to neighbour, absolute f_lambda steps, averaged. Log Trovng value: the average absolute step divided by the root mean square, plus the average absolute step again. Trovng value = 10.3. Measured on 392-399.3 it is 10.3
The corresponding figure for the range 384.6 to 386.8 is 9.8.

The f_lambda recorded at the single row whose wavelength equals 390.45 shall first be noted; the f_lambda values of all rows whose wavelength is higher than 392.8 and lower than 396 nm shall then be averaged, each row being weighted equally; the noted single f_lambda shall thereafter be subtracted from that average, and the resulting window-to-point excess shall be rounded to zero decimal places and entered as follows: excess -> 0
